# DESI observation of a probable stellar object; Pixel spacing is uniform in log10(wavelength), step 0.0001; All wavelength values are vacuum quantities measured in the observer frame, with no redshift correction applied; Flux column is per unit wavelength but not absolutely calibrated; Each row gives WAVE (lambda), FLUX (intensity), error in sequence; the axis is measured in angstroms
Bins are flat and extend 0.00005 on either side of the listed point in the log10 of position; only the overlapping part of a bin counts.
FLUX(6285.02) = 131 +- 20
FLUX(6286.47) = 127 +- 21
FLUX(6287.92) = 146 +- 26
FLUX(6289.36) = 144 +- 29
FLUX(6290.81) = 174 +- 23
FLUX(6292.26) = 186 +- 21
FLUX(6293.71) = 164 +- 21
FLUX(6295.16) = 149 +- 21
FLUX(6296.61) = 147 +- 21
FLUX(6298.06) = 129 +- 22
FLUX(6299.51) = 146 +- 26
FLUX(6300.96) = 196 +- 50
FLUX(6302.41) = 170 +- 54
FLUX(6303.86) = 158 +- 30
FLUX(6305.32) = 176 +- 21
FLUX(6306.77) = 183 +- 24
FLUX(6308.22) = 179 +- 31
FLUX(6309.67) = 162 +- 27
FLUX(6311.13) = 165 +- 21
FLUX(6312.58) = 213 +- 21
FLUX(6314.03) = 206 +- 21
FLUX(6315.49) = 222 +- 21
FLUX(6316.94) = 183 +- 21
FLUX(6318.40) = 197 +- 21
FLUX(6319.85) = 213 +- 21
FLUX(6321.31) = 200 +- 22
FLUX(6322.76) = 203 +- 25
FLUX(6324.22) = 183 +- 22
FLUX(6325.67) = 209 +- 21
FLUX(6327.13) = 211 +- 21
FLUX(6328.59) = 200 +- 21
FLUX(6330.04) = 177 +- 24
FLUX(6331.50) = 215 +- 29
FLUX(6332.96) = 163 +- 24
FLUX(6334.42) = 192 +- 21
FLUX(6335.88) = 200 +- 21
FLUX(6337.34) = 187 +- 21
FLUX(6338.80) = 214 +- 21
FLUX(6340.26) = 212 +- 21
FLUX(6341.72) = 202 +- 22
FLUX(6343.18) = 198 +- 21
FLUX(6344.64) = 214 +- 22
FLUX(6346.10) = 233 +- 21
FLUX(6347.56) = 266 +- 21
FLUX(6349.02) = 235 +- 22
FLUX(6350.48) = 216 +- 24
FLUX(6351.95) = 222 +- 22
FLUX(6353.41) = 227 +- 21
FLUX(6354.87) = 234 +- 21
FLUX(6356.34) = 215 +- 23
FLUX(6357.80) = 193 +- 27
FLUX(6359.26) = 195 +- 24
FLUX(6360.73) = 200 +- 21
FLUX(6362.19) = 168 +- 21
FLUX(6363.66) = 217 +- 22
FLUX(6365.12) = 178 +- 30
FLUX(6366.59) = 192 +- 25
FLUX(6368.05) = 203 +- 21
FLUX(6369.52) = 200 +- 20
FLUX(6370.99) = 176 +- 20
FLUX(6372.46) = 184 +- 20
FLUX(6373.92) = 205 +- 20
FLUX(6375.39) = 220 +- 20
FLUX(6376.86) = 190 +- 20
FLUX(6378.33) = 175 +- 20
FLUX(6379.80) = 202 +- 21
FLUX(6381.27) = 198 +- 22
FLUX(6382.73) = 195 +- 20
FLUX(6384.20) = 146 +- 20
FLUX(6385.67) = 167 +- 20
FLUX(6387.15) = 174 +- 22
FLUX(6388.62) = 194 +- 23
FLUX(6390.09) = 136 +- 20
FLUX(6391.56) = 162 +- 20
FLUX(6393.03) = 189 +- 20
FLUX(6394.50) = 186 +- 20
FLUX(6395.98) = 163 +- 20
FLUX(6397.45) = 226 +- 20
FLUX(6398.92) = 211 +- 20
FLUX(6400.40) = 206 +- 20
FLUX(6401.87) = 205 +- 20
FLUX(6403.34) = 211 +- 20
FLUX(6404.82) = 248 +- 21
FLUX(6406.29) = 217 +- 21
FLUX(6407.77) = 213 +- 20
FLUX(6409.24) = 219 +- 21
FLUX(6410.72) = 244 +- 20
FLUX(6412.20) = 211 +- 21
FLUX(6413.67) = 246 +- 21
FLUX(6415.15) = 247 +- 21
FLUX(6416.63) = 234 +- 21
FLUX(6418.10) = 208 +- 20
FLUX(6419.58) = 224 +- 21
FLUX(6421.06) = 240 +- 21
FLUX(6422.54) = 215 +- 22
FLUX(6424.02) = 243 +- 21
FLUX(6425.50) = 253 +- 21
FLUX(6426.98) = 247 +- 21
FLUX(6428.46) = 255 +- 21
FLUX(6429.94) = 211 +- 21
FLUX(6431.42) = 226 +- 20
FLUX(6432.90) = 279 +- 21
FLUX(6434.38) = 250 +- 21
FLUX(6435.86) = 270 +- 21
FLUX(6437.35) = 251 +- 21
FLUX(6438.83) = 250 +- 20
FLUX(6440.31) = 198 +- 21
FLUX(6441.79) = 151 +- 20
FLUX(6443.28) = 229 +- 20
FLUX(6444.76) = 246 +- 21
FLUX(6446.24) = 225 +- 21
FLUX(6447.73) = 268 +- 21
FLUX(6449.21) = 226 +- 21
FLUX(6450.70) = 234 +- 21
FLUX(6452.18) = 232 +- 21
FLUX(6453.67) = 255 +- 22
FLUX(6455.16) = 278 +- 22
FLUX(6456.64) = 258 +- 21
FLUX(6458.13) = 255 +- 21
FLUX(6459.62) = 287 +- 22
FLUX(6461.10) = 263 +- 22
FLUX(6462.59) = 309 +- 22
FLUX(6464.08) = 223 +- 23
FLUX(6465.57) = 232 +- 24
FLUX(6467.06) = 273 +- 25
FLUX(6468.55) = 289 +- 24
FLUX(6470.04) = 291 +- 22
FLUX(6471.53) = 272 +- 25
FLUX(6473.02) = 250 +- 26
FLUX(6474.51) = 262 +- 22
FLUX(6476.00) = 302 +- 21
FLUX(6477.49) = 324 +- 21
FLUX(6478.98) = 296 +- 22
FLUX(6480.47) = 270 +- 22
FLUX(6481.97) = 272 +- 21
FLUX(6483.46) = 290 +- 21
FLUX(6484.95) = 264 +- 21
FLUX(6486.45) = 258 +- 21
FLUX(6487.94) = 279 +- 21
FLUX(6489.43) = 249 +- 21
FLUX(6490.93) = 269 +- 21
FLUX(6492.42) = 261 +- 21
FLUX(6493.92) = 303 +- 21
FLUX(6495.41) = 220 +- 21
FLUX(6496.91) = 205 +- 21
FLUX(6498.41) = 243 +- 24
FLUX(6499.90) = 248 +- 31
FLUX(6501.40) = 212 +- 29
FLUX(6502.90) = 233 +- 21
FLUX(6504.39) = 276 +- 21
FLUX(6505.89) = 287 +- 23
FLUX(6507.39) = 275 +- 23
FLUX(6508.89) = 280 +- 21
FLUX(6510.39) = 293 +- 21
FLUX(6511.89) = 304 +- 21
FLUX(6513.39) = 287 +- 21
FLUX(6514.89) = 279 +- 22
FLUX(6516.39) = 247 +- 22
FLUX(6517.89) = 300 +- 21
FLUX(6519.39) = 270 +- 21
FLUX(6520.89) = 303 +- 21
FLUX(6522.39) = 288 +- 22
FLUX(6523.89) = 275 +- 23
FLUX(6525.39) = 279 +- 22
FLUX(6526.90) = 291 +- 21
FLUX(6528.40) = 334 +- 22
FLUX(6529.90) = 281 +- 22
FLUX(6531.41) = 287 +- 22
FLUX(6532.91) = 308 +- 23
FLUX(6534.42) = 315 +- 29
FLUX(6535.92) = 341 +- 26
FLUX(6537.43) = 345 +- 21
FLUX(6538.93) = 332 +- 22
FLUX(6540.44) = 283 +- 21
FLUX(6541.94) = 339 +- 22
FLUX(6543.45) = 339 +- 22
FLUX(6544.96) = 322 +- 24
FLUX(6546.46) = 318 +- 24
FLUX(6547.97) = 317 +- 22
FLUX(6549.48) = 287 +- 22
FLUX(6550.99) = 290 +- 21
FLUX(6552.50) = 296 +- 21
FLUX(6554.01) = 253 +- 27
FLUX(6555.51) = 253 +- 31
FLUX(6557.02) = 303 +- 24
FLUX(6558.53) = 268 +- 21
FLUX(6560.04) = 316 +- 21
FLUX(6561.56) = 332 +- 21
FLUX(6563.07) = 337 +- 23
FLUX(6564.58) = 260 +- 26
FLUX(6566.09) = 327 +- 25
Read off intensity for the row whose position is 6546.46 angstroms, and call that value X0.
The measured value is 318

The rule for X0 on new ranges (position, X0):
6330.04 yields 177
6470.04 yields 291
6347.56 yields 266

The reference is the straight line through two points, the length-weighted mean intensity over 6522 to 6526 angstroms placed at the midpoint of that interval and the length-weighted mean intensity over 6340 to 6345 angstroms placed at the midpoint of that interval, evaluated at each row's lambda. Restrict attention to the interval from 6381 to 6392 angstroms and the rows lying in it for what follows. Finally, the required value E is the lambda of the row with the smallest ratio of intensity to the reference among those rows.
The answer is 6390.09 angstroms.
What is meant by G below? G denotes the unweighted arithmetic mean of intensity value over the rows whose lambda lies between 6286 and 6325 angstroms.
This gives 175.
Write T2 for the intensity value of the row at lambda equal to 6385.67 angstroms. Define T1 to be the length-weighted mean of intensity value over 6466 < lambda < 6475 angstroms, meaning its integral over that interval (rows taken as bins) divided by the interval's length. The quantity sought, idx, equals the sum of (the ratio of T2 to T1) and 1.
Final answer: 1.61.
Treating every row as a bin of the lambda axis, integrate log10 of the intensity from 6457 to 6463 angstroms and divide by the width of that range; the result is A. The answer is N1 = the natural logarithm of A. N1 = 0.891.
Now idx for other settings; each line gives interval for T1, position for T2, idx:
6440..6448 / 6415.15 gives 2.13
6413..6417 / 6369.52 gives 1.82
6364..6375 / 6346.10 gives 2.21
